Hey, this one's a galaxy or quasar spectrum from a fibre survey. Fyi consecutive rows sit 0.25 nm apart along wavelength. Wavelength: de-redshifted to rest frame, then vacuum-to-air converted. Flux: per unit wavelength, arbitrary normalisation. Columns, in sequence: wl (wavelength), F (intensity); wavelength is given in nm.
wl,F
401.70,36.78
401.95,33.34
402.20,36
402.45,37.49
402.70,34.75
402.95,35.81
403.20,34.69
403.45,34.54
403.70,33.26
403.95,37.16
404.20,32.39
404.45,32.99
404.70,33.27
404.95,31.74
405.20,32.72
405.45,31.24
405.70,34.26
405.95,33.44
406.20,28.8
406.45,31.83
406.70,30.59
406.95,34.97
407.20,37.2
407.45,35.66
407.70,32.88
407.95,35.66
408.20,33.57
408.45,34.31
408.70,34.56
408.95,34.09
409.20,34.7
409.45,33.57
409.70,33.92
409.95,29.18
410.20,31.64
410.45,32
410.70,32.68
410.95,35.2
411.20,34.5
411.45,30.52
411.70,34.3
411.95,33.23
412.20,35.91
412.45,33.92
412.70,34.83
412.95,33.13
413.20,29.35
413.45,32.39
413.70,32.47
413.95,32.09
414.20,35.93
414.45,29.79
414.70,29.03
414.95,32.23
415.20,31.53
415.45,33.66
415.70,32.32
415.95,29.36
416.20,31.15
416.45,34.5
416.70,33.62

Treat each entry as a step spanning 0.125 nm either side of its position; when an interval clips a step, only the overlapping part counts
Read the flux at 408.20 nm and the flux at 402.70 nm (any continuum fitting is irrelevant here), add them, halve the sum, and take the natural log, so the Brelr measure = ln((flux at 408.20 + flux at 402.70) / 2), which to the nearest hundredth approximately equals 3.53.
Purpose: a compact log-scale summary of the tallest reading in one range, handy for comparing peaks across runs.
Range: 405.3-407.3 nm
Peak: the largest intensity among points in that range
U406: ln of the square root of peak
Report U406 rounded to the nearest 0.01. 1.81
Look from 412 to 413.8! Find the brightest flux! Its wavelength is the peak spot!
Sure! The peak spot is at 412.20 nm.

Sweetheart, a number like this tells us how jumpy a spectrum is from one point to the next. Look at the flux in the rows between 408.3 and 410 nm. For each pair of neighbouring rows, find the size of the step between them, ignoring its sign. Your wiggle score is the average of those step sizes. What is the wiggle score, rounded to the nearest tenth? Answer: 1.3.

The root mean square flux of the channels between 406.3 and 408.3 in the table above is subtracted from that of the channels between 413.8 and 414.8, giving -2.3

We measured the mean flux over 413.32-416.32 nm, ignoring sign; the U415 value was 31.8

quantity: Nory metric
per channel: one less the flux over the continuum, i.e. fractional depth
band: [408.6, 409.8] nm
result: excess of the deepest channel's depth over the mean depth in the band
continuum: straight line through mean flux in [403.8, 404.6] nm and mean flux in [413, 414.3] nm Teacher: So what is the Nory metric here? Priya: 0.017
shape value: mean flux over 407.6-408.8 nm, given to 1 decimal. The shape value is 34.2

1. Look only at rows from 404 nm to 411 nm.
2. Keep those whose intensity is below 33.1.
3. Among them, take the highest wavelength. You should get 410.70 nm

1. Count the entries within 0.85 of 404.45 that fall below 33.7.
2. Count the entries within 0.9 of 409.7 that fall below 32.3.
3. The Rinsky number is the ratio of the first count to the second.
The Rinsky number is 2.0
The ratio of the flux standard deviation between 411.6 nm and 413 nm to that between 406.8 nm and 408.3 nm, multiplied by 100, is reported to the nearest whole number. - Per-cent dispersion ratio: 67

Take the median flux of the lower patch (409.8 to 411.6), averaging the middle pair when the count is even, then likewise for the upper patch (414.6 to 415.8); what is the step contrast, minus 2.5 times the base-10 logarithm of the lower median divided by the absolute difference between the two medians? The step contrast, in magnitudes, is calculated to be -5.4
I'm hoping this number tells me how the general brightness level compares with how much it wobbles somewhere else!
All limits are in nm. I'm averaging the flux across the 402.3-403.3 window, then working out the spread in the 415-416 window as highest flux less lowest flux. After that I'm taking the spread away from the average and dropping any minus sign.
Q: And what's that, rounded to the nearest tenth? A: 31.4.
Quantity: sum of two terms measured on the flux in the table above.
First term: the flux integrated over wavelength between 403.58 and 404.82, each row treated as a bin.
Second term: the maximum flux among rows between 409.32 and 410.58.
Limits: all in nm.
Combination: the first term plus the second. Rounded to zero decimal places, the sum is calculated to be 76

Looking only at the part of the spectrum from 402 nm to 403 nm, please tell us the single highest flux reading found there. 37.49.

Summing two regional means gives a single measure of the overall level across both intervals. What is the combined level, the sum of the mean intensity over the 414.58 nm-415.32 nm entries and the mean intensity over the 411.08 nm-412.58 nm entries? 64.7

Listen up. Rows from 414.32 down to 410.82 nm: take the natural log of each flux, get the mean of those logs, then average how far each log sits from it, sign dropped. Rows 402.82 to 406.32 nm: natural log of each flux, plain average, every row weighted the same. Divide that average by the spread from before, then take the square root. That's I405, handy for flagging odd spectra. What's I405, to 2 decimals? 8.71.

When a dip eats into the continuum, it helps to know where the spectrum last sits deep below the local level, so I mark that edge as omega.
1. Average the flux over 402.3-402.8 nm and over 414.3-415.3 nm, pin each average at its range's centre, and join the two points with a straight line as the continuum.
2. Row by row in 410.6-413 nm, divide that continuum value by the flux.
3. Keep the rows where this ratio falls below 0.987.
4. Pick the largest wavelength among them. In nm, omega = 412.95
